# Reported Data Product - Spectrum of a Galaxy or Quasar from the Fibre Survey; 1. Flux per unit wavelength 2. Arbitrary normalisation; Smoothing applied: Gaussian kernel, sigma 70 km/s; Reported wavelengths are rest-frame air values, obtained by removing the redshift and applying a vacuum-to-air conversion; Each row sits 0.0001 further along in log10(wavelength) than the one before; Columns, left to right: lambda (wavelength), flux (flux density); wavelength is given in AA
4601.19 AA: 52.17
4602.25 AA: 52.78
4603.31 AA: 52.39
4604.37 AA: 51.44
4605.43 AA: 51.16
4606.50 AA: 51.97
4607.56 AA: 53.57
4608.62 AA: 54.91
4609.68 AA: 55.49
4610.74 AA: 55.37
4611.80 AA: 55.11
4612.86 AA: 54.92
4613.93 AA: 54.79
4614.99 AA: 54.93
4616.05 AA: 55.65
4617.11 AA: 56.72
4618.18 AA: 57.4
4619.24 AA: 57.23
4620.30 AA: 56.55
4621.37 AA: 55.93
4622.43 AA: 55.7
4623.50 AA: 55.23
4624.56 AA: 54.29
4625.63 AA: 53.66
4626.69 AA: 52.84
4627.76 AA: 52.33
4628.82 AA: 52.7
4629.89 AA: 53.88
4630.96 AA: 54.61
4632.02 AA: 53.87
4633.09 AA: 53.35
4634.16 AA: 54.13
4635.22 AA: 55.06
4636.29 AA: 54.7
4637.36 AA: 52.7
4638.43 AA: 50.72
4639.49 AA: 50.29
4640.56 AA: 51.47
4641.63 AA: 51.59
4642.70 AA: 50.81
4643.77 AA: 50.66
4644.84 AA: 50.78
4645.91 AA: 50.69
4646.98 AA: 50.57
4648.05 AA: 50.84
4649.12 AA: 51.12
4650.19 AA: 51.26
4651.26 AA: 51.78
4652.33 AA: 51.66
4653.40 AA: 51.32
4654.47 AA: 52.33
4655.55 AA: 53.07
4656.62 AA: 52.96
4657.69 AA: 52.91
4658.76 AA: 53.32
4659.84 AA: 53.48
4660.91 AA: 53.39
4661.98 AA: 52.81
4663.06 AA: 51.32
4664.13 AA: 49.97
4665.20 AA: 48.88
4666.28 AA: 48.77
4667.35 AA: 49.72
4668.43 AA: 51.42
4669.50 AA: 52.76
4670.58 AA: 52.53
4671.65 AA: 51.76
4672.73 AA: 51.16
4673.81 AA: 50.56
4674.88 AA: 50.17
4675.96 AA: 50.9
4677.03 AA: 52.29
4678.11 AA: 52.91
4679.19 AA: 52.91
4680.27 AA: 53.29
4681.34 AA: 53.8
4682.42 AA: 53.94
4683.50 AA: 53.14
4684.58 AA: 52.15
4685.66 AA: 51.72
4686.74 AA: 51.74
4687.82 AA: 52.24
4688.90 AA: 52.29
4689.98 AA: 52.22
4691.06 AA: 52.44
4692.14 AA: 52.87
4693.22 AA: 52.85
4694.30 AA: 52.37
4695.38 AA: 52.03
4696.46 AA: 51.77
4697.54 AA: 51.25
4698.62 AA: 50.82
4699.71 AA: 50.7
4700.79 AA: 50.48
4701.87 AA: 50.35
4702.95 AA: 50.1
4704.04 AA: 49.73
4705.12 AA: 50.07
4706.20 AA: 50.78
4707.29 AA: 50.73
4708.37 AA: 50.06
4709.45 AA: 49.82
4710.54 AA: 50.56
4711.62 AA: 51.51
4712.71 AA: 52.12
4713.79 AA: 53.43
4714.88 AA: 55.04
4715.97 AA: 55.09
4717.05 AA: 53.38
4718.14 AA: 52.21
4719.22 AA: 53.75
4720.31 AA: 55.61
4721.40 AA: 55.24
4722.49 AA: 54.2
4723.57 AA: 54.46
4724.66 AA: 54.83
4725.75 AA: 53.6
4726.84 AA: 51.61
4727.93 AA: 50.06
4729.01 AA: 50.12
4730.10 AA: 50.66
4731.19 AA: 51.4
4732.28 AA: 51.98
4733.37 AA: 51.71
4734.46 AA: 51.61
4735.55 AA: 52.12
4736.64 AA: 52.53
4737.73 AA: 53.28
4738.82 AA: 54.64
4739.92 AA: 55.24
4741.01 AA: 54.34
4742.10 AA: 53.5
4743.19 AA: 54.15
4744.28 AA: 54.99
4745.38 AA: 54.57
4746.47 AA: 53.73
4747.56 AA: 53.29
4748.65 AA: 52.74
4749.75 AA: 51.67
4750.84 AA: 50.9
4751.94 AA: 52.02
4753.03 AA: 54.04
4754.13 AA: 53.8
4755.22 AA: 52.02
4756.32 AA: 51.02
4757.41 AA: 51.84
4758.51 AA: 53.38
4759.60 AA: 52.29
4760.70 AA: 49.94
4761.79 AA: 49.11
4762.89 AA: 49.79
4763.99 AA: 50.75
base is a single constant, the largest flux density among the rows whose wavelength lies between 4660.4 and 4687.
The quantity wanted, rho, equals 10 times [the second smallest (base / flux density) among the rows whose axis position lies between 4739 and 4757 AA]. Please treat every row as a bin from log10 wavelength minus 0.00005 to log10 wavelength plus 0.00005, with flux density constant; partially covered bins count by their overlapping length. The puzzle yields 9.8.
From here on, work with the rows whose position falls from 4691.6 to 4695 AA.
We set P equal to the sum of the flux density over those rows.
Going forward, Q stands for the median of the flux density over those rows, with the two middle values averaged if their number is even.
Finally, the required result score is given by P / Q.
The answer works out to 2.99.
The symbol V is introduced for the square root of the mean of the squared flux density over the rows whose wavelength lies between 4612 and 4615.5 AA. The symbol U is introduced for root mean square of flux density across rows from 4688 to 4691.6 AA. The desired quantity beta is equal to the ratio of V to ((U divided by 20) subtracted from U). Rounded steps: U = 52.3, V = 54.9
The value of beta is 1.10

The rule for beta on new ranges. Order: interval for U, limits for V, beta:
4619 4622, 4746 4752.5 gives 0.98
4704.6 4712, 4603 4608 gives 1.09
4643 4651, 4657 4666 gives 1.08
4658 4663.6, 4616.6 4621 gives 1.13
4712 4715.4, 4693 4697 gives 1.03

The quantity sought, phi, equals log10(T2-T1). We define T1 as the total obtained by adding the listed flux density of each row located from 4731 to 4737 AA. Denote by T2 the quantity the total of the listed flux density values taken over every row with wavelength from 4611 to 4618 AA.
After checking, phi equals 1.3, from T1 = 311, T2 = 332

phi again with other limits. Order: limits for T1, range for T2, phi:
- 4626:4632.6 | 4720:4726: 0.9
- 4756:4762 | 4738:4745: 1.3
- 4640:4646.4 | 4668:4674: 0.6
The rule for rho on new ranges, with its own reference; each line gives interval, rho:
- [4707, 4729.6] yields 9.8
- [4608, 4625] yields 9.4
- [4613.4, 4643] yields 9.4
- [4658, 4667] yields 10.1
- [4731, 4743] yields 9.9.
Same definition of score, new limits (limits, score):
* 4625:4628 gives 3.01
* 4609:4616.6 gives 7.01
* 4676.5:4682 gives 5.01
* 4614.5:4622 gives 6.97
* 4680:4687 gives 6.96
